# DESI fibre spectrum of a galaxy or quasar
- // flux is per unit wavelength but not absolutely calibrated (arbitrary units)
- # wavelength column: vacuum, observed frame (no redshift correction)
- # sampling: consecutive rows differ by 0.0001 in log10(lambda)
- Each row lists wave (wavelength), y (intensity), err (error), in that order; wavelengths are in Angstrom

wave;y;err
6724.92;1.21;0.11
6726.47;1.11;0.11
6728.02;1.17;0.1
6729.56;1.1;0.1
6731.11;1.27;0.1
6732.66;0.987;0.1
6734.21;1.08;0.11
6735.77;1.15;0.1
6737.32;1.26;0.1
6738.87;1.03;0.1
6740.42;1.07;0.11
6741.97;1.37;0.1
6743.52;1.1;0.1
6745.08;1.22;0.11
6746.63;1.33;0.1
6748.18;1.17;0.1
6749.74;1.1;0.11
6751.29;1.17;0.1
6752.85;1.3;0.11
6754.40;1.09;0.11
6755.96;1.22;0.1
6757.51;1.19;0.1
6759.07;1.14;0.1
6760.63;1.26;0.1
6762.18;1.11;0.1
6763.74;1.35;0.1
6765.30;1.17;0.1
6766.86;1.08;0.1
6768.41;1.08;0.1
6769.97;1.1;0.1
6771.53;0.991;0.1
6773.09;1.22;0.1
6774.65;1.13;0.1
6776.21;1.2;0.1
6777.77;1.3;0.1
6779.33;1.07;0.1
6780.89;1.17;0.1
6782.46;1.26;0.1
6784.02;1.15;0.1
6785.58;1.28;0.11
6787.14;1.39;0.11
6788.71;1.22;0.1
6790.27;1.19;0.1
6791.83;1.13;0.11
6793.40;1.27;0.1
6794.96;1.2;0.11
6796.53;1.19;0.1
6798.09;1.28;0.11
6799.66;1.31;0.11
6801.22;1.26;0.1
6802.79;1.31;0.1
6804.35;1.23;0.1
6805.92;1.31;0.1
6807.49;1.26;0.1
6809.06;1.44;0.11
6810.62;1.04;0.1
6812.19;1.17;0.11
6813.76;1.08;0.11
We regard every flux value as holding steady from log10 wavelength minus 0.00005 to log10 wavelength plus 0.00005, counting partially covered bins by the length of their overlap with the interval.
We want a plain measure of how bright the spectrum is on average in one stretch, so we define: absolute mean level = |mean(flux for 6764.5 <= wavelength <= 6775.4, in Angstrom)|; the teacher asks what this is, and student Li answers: 1.11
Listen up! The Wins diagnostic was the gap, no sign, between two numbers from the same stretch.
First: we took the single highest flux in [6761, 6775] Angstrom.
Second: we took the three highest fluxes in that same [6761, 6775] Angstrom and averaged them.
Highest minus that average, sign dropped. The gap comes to 0.10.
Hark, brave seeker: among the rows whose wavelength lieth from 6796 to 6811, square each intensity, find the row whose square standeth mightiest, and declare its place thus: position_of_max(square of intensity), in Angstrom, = 6809.06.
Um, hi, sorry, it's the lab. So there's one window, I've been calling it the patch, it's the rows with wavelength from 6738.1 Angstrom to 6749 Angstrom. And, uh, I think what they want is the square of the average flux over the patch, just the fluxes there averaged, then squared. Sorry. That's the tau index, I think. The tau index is 1.40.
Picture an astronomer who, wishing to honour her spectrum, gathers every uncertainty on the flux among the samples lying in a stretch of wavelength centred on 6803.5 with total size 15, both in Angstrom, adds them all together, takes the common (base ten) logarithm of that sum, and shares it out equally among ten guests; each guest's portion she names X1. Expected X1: 0.0013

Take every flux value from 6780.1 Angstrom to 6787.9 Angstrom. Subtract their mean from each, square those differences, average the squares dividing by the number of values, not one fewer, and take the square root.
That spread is 0.086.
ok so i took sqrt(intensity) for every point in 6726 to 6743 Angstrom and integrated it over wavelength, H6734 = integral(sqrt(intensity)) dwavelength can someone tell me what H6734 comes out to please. 18.2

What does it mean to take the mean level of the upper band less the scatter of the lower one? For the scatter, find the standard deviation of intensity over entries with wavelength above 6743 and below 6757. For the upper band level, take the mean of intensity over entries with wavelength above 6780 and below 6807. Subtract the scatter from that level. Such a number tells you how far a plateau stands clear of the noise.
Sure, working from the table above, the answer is 1.16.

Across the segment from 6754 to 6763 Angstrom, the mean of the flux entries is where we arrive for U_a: 1.17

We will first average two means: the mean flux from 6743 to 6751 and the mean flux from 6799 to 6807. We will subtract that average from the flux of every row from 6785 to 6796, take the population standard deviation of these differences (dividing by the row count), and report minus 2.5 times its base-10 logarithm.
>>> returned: 2.8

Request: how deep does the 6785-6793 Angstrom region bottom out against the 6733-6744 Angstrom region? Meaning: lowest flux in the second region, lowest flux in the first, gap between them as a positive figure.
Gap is 0.10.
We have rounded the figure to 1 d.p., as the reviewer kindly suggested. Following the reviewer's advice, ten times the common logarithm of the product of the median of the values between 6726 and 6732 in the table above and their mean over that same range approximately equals 1.2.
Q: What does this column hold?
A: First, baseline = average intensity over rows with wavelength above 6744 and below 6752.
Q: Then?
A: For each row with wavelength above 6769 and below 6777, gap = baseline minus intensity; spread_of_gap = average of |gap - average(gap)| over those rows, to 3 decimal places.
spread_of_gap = 0.066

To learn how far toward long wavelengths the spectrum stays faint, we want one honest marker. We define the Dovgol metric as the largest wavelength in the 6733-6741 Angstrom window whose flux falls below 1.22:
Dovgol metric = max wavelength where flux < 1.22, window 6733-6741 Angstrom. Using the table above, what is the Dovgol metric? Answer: 6740.42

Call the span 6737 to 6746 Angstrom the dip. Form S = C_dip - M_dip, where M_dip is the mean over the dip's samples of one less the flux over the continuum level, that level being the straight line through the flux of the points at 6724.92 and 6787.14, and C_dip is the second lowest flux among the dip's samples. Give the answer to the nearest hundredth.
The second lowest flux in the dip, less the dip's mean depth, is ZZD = 1.00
